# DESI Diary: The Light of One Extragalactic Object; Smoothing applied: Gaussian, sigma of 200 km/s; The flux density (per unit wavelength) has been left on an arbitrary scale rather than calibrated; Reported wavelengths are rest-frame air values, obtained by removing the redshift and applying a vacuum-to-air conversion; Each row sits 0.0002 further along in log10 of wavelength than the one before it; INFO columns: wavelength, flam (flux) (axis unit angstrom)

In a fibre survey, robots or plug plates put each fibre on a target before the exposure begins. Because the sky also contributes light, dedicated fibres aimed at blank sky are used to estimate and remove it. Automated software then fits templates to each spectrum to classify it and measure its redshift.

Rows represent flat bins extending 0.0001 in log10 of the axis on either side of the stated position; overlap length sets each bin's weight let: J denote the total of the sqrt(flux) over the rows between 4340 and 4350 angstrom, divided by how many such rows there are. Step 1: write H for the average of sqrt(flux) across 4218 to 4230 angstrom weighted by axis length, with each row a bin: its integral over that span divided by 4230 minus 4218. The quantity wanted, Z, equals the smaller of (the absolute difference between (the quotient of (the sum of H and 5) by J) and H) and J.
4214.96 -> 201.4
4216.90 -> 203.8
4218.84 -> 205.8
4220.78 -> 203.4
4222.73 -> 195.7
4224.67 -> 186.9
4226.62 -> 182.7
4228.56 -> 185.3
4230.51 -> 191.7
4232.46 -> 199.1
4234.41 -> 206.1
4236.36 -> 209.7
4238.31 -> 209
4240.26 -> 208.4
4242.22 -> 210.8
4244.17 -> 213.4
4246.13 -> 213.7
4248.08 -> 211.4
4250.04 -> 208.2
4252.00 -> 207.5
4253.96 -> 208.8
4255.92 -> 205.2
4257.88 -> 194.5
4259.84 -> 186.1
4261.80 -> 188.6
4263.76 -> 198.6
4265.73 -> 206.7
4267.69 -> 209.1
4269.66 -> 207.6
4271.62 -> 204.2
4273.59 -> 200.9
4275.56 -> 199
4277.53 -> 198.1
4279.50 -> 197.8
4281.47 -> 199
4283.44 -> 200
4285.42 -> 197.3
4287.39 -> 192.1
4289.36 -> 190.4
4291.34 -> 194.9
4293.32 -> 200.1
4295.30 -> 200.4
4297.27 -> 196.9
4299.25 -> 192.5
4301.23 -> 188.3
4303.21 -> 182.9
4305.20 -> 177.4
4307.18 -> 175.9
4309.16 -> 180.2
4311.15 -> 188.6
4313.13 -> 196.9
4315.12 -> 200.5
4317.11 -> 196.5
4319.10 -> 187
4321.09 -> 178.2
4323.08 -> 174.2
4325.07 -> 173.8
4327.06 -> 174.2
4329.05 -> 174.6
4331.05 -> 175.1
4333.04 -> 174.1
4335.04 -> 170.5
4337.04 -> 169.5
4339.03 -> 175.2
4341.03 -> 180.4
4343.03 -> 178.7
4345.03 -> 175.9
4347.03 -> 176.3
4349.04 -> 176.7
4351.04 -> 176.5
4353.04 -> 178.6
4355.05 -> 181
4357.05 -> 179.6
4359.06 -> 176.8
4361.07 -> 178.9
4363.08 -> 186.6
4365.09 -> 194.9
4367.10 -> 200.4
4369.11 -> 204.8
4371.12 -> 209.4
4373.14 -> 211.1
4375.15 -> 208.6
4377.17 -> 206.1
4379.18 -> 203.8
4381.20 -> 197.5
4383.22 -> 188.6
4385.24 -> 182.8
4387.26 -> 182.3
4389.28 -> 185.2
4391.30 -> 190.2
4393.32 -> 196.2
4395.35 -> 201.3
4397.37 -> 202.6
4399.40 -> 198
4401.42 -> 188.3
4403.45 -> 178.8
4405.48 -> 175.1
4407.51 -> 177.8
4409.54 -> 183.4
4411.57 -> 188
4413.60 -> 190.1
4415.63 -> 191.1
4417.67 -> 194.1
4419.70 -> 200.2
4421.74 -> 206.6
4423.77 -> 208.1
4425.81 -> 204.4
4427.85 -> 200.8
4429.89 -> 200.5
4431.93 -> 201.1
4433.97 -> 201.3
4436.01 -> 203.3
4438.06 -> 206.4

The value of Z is 12.48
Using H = 13.9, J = 13.3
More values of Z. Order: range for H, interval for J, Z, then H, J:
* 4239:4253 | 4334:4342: 13.02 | 14.5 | 13.2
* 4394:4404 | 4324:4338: 12.50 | 13.9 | 13.2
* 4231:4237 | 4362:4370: 12.89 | 14.3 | 14.0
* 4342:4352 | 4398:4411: 11.94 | 13.3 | 13.5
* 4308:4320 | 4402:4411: 12.42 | 13.8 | 13.4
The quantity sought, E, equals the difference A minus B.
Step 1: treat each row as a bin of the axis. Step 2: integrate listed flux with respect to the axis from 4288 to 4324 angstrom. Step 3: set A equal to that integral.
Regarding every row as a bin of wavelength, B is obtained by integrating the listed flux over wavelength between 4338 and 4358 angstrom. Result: 3246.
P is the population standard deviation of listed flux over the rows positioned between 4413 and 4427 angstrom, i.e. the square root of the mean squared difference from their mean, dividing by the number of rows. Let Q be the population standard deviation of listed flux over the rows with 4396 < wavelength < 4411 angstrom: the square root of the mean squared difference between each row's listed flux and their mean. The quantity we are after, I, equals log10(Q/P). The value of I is 0.1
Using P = 6.9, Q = 10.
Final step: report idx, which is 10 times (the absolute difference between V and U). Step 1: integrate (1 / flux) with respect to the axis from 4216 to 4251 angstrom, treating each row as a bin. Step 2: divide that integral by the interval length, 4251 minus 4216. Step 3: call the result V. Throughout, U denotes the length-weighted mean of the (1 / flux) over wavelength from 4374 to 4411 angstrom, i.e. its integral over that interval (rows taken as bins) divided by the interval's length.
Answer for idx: 0.0029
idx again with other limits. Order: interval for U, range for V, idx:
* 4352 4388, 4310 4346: 0.0036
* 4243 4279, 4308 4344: 0.0063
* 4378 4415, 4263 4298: 0.0028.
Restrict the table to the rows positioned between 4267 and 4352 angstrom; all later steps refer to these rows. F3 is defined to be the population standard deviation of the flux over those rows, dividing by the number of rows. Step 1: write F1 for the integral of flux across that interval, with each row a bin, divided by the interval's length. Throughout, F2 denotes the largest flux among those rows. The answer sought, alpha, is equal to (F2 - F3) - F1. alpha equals 10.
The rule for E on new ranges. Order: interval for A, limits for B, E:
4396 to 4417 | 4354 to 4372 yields 519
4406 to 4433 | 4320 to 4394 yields -8415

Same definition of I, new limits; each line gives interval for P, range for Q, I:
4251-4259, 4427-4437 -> -0.8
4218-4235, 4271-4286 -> -0.6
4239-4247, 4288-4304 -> 0.4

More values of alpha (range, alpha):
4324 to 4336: 0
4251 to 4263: 1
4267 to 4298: 5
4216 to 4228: 1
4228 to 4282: 3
